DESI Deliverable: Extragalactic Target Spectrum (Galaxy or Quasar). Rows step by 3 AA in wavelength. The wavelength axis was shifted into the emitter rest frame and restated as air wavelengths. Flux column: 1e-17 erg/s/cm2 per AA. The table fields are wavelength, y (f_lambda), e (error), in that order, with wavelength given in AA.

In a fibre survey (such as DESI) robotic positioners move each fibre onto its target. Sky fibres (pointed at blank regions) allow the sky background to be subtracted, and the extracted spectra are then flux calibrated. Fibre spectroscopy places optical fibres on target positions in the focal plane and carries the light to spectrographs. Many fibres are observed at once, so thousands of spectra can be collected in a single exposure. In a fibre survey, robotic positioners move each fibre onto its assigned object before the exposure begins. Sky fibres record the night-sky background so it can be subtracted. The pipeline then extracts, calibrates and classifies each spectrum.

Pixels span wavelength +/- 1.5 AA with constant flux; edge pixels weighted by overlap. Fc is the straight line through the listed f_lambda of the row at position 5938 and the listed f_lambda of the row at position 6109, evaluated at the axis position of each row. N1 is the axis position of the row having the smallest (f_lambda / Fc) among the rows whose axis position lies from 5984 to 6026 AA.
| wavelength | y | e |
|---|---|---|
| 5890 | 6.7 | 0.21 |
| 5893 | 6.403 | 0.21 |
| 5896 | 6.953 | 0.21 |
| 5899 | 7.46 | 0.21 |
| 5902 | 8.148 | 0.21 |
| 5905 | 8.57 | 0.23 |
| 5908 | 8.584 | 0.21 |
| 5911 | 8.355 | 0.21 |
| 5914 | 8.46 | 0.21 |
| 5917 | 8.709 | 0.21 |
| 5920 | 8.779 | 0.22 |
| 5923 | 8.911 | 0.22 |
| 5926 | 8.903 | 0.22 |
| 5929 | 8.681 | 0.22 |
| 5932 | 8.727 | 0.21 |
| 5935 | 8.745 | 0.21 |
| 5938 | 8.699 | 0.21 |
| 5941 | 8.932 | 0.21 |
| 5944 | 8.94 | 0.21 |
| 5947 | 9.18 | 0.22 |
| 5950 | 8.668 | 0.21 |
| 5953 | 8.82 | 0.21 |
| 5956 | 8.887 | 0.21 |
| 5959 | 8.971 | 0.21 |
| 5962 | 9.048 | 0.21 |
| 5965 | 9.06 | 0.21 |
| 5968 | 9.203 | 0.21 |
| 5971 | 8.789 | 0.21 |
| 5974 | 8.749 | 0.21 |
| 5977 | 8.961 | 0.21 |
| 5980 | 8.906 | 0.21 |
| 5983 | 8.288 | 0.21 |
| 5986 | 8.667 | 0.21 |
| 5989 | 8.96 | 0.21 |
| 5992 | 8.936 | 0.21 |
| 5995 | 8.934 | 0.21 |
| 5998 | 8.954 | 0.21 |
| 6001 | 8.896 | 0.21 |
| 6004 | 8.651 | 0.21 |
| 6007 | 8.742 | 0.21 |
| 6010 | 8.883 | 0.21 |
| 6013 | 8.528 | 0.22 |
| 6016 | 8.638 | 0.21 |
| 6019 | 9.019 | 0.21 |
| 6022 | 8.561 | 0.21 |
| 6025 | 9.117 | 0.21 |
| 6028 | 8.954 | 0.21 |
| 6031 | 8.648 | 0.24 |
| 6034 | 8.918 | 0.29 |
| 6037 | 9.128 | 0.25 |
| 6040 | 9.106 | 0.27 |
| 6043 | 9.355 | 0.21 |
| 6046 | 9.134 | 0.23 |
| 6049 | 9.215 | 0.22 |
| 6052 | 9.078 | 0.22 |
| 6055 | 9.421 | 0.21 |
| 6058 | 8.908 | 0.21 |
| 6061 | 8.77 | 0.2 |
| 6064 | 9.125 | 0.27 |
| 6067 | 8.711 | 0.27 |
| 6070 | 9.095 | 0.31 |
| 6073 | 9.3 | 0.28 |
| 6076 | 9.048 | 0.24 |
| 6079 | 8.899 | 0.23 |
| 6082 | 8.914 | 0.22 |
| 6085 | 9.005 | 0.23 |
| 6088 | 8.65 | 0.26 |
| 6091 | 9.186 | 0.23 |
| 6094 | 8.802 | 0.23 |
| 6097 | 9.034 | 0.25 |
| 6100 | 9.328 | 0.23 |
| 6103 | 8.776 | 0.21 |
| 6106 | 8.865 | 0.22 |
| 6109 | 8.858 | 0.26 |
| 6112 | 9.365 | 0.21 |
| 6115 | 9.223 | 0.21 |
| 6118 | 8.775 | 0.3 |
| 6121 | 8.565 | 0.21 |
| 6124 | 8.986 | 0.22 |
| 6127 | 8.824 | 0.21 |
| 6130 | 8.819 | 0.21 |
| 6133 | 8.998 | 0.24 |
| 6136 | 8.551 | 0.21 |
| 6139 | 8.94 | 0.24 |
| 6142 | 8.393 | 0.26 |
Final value 6013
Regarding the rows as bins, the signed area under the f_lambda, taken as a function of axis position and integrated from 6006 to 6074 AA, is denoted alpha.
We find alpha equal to 610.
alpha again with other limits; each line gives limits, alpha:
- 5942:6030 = 780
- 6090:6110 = 180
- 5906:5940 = 295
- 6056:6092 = 323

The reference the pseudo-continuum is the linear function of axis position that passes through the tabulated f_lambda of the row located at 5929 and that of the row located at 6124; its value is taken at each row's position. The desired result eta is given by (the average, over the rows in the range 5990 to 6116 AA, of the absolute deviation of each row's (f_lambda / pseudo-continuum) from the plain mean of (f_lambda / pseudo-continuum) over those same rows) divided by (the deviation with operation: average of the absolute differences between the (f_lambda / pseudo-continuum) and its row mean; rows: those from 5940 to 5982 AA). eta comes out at 1.47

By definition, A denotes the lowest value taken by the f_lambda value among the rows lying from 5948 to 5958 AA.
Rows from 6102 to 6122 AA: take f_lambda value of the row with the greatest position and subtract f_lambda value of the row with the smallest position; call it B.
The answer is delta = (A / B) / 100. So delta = -0.41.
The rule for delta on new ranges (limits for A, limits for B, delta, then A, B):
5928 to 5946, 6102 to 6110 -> 1.06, 8.681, 0.1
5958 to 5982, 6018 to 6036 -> -0.87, 8.749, -0.1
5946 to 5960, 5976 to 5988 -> -0.29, 8.668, -0.3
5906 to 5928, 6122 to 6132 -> -0.50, 8.355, -0.2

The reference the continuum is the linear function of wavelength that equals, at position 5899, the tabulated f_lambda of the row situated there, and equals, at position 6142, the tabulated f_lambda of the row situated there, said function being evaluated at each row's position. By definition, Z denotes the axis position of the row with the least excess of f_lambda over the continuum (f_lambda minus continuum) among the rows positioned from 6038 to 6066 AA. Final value 6061 AA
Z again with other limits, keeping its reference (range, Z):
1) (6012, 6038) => 6022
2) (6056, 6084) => 6067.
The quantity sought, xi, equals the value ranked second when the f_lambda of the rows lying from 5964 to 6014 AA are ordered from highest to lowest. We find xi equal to 9.06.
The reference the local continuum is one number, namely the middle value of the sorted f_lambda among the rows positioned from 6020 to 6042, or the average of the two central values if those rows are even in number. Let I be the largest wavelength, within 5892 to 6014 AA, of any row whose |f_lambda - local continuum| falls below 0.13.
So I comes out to 6010 AA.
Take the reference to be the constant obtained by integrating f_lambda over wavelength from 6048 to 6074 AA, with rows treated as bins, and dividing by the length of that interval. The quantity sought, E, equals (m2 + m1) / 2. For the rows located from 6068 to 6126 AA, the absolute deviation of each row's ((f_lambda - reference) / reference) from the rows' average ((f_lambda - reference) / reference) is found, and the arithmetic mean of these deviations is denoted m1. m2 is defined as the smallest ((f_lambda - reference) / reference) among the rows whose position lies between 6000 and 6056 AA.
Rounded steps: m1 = 0.0202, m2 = -0.059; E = -0.019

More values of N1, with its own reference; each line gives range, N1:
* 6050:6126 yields 6121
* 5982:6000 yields 5983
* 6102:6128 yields 6121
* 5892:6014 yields 5893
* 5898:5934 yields 5899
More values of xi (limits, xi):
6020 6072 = 9.355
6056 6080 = 9.125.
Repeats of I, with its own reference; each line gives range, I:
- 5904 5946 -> 5944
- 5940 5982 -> 5980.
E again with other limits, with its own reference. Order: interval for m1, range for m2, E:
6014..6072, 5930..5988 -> -0.032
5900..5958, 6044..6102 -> -0.013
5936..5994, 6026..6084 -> -0.014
